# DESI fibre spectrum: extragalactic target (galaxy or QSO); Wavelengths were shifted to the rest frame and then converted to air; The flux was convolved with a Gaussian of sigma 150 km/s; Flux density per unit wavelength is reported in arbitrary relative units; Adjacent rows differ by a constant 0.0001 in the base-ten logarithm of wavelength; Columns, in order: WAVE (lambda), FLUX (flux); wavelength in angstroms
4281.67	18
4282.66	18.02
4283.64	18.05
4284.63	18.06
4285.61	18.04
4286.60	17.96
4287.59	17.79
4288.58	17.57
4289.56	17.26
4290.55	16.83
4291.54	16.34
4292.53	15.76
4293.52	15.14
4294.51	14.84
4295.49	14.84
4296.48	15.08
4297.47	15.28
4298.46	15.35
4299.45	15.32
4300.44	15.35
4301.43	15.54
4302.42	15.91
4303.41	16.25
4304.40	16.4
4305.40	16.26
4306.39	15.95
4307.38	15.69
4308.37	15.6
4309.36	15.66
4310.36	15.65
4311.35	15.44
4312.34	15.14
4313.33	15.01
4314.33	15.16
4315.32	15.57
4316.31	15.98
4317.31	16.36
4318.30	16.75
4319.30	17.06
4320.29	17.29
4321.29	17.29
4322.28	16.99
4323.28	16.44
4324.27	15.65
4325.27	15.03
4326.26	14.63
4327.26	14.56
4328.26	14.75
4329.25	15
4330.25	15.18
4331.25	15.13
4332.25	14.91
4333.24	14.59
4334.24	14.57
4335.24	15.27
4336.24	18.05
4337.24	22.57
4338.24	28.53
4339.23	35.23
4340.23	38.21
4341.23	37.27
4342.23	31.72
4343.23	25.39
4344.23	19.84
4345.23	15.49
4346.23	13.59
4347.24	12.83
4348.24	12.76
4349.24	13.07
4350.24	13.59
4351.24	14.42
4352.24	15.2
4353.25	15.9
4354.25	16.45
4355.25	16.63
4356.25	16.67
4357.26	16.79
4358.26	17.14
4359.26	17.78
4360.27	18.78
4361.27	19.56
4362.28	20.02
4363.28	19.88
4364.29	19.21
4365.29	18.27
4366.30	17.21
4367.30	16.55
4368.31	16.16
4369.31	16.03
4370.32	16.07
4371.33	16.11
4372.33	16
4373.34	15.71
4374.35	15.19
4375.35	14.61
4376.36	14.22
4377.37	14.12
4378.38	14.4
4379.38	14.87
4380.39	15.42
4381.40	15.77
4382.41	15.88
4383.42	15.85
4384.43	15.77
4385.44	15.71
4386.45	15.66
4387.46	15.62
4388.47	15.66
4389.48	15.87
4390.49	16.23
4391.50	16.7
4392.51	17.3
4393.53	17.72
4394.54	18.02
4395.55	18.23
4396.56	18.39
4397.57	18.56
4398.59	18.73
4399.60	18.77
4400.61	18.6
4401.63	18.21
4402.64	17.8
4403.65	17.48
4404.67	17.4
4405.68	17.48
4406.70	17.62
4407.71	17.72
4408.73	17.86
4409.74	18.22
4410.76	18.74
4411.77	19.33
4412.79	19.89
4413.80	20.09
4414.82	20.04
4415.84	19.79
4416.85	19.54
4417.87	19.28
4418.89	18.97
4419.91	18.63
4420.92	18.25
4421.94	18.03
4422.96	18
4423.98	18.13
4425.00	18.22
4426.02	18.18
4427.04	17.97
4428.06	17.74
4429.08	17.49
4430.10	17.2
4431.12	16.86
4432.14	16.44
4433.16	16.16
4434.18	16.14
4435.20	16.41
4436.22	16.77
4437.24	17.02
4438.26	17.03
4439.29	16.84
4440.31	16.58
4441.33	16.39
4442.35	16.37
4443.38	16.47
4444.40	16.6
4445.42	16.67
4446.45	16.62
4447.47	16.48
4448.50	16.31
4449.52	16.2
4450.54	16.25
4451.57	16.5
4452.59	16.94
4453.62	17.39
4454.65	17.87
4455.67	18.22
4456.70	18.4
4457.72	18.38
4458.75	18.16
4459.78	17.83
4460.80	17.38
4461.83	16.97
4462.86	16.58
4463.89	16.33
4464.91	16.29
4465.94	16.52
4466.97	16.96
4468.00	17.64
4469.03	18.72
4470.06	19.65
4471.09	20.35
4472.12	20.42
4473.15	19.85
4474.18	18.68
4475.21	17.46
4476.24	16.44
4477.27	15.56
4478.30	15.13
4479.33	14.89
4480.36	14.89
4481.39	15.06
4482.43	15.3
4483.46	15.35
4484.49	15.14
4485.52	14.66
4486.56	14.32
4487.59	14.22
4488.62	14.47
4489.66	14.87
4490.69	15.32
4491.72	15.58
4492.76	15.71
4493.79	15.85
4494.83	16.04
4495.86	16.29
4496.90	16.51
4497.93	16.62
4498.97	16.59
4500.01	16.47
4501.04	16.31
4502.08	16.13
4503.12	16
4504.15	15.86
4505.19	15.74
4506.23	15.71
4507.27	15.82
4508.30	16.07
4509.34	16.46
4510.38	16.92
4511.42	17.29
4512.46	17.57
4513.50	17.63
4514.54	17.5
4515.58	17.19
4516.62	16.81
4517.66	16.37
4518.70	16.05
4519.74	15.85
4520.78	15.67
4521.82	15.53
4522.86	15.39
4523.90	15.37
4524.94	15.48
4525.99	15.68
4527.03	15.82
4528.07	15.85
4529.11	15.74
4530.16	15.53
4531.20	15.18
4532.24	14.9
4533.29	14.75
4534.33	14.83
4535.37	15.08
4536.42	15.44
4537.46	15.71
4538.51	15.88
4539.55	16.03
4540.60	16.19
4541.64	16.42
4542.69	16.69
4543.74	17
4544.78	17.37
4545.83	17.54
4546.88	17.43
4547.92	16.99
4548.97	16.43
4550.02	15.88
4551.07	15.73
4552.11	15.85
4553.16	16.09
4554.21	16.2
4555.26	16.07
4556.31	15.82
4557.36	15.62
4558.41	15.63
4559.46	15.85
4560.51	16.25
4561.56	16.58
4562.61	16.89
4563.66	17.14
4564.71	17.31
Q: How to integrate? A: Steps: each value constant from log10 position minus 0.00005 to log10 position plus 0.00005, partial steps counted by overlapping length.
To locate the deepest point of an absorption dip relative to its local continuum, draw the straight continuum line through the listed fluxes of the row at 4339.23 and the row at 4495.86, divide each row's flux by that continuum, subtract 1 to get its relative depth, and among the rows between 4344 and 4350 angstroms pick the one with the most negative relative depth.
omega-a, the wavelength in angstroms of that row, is 4348.24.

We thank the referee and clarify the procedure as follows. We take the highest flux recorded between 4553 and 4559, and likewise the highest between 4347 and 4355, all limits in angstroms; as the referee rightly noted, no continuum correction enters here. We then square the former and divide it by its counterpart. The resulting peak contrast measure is 16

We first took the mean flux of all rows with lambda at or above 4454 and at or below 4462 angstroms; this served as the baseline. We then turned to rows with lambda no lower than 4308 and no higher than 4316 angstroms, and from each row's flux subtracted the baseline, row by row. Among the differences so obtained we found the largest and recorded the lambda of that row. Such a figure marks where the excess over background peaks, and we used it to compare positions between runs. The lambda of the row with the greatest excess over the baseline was 4309.36 angstroms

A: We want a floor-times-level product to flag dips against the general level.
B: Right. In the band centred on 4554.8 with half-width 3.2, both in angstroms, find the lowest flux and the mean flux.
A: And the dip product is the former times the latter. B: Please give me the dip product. 249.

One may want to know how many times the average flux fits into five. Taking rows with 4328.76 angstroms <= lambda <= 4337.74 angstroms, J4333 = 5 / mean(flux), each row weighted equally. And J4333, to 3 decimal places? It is 0.310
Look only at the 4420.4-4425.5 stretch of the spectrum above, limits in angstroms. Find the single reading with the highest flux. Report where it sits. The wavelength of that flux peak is 4420.92 angstroms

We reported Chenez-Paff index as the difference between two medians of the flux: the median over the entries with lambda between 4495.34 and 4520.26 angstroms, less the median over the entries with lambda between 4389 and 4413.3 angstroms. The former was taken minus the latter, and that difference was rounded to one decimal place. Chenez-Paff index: -1.5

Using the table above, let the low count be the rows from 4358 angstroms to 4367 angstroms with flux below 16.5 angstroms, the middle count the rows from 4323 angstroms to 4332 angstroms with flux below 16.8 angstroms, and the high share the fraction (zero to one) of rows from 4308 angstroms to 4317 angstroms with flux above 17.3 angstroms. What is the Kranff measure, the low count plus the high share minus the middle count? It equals -9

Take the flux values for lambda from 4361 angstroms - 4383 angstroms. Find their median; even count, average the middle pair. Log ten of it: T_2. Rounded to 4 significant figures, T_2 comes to 1.205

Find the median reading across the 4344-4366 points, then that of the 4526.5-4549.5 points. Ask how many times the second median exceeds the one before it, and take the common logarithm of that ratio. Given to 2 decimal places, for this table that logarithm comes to -0.02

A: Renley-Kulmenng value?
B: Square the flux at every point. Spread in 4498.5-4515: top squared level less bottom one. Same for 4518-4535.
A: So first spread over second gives 1.6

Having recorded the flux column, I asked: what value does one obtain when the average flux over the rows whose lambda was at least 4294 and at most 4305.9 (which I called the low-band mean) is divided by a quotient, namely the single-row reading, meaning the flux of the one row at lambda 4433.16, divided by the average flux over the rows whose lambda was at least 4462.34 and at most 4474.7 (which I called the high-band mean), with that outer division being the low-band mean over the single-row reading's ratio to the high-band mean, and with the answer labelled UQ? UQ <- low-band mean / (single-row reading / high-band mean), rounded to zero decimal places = 17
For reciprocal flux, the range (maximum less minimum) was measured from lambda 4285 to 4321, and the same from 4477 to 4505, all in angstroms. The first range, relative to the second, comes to 1.18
